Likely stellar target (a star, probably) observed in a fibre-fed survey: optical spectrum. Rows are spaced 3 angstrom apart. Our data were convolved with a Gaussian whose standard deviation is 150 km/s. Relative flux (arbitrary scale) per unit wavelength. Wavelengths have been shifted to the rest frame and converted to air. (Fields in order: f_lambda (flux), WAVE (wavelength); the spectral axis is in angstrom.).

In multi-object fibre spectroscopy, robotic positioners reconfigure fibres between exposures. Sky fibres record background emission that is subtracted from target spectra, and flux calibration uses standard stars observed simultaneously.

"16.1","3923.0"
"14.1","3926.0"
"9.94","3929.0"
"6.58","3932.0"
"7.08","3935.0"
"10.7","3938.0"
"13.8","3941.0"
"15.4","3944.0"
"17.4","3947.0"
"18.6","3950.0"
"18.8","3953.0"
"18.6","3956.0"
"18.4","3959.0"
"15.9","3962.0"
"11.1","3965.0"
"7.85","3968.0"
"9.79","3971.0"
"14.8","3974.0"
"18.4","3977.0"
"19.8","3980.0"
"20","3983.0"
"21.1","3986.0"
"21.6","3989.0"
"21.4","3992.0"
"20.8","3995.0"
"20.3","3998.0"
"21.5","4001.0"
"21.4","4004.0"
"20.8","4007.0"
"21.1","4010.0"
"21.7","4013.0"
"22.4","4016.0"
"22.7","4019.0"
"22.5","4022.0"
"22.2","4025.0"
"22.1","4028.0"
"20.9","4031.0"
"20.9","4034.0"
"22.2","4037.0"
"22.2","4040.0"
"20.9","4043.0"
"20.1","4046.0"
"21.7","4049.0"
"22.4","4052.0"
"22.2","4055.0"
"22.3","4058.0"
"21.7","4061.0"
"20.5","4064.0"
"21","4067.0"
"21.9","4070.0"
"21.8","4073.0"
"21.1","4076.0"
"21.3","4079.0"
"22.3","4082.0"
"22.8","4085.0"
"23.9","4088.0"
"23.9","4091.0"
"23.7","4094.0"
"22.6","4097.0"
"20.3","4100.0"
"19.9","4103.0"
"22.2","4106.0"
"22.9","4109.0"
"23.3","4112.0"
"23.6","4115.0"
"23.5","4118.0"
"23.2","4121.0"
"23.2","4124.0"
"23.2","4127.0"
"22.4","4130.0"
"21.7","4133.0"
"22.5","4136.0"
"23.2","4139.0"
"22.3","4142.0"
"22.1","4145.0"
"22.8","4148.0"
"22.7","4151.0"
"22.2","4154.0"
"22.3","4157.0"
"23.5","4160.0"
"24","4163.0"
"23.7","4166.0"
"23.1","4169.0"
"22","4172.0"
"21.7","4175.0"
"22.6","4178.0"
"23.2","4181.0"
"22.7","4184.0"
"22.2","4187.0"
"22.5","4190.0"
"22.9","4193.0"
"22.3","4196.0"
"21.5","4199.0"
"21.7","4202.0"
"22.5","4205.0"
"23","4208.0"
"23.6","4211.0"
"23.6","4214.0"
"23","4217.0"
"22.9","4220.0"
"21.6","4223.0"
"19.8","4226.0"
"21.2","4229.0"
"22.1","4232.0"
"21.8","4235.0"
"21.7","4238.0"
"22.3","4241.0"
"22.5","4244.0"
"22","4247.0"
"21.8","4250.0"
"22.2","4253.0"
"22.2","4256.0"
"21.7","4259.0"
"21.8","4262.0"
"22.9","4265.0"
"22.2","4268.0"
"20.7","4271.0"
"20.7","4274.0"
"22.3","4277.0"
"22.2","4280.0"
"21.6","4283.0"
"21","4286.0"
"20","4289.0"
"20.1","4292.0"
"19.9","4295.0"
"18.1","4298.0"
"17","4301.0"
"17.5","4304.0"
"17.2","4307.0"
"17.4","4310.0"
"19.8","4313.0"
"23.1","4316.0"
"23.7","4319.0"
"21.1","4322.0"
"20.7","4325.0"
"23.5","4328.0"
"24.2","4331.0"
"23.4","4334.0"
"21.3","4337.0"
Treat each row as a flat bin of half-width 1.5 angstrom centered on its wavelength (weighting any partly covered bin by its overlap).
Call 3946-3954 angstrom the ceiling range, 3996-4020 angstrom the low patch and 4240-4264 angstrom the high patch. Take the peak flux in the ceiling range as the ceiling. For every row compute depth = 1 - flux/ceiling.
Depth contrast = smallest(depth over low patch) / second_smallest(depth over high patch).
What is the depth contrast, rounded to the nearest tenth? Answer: 1.1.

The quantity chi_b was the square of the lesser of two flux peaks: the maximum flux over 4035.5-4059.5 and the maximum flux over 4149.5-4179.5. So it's 502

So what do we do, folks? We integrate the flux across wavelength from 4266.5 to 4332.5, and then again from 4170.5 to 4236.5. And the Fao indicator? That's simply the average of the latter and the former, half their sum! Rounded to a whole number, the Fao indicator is 1417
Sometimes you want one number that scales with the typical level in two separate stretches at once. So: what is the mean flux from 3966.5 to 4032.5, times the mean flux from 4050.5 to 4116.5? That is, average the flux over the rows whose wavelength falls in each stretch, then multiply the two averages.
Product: 438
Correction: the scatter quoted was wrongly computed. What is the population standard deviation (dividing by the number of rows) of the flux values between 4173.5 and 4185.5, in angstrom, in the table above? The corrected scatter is 0.54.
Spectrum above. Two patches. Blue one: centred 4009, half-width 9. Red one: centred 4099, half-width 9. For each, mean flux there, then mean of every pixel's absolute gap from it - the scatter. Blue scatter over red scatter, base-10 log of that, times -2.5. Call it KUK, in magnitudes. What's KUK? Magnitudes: 1.4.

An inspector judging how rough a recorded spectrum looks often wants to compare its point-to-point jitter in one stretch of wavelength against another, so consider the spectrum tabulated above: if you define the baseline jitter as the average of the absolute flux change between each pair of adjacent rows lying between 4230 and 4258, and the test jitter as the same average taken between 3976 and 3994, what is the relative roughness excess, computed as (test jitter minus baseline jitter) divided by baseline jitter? 1.37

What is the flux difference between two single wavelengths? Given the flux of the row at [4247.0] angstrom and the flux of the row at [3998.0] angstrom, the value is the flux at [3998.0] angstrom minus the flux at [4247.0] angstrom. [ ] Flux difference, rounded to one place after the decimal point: -1.7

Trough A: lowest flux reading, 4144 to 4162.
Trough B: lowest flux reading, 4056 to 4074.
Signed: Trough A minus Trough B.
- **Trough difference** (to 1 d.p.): 1.6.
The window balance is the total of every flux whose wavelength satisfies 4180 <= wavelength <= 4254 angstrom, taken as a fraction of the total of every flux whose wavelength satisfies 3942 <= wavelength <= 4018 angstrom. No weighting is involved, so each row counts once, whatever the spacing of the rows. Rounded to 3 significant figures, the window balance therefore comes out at 1.21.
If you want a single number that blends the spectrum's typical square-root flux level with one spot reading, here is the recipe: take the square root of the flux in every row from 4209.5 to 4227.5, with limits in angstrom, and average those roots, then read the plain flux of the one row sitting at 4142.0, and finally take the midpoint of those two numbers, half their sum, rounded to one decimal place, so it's 13.5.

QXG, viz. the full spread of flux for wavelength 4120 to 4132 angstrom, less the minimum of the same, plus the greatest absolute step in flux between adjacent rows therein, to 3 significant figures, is -20.8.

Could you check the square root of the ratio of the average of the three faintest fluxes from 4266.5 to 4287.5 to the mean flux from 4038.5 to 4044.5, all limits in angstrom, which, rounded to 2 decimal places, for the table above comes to 0.98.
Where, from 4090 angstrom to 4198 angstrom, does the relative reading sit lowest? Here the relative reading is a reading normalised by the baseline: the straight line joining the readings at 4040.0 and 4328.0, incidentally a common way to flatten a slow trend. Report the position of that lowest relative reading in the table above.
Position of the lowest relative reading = 4103.0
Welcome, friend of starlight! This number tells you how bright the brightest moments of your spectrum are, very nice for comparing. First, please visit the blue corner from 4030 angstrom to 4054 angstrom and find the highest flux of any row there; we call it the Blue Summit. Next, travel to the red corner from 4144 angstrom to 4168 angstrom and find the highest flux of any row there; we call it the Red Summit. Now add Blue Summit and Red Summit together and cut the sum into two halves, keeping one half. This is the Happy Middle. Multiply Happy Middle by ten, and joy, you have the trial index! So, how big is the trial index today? 232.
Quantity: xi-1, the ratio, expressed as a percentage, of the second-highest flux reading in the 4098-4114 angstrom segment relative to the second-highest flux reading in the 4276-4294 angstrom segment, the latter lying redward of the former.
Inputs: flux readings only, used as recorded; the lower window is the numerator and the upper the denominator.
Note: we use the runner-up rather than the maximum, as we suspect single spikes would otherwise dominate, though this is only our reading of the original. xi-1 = 103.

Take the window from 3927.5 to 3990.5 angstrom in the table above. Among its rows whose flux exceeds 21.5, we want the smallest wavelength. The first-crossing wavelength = 3989.0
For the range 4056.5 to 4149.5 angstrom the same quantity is 4058.0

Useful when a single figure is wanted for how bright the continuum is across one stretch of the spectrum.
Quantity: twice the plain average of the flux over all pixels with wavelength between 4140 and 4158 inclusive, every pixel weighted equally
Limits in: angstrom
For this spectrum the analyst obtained 44.8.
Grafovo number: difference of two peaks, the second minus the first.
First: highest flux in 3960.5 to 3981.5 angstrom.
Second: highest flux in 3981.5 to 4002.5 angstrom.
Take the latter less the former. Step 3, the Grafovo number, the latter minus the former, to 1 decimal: 1.8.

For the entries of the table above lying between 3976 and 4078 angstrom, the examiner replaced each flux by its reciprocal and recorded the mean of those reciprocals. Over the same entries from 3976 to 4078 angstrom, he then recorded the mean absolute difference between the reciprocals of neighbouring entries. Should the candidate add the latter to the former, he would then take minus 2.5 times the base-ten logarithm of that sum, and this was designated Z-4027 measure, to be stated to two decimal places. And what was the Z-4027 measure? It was 3.29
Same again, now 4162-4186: 3.37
